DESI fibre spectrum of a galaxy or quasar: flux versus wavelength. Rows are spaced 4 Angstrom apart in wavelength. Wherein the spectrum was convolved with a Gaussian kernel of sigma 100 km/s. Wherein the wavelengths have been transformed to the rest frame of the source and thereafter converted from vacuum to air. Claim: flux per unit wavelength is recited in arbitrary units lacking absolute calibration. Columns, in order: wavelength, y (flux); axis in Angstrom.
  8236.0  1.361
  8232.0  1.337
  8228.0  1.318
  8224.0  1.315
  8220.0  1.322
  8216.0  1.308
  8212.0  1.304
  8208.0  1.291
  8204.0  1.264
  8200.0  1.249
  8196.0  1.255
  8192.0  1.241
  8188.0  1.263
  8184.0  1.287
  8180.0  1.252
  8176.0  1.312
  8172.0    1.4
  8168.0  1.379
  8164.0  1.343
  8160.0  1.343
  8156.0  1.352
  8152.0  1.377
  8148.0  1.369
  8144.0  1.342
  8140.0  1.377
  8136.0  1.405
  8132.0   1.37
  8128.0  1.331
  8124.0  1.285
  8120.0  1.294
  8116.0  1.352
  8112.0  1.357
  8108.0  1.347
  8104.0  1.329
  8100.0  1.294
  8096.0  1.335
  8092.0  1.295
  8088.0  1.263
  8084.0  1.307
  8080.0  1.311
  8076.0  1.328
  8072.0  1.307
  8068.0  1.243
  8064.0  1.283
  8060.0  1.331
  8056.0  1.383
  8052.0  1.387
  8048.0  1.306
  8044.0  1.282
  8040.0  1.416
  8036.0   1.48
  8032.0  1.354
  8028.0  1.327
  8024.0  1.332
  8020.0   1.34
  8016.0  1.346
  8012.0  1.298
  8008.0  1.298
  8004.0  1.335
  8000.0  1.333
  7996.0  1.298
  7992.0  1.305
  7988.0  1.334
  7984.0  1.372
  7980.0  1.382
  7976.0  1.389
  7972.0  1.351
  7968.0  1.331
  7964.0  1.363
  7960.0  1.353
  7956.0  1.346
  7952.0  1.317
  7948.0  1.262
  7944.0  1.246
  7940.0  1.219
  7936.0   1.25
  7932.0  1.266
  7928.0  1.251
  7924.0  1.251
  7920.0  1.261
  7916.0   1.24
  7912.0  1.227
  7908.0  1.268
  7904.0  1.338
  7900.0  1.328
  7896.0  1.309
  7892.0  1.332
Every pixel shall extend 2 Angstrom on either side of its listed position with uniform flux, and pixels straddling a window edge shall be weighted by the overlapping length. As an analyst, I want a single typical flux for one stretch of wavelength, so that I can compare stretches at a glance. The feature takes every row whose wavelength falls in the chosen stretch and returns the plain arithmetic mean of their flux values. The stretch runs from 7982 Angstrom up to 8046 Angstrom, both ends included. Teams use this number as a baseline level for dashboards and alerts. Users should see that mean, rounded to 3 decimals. 1.341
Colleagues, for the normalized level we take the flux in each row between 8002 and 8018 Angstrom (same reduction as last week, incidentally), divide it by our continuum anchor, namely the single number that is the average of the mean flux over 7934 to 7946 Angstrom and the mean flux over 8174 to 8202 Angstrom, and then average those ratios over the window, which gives 1.05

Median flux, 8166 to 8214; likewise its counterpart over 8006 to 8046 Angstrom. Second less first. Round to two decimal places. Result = 0.06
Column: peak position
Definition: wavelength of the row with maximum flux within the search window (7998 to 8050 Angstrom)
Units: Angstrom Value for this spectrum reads 8036.0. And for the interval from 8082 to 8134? 8132.0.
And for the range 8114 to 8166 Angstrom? 8136.0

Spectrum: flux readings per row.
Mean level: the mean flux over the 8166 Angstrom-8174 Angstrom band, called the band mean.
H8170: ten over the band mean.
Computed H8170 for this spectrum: 7.2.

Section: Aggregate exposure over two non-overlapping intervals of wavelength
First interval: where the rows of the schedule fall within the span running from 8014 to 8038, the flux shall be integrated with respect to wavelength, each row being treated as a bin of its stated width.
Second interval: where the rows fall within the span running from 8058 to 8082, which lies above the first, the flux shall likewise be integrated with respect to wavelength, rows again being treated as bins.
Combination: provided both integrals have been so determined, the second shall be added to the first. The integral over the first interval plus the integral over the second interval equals 63.9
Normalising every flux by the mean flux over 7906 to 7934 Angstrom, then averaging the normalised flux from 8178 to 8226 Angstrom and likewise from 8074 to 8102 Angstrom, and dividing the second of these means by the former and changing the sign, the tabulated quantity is -1.02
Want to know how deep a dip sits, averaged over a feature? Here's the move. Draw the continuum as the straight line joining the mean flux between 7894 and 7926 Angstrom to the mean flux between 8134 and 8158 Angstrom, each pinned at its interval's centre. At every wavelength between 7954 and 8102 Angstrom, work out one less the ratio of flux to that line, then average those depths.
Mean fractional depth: -0.01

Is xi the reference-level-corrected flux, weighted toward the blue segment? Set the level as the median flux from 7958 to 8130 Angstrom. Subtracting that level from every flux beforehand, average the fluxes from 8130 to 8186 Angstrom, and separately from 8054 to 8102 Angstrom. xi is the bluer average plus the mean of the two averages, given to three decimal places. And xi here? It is -0.027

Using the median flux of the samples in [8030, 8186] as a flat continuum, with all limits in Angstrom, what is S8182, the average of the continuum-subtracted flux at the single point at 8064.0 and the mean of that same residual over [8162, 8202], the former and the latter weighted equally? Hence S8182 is -0.04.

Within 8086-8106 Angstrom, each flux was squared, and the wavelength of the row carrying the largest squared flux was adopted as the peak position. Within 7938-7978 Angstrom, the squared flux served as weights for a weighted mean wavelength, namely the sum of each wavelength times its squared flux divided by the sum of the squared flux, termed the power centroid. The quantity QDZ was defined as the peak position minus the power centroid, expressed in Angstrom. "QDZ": 137.2 Angstrom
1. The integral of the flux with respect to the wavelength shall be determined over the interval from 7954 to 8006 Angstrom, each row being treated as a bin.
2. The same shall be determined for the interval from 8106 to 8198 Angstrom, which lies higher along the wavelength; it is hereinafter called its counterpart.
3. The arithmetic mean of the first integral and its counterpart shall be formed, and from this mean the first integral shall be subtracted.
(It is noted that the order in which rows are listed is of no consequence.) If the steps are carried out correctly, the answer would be 26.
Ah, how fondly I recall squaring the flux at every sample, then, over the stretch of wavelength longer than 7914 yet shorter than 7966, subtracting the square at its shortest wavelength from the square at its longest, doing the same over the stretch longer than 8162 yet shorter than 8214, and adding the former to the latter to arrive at 0.22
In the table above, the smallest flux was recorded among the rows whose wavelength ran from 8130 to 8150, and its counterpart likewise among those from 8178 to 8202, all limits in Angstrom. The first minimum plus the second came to 2.58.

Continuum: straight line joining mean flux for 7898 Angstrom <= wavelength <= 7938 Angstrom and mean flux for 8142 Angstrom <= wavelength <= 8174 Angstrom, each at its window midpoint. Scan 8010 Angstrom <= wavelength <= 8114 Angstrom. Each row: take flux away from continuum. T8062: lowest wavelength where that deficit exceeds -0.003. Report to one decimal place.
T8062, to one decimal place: 8012.0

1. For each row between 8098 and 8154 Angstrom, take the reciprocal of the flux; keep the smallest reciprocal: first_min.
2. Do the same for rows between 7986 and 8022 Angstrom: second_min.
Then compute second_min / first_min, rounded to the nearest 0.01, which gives 1.04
